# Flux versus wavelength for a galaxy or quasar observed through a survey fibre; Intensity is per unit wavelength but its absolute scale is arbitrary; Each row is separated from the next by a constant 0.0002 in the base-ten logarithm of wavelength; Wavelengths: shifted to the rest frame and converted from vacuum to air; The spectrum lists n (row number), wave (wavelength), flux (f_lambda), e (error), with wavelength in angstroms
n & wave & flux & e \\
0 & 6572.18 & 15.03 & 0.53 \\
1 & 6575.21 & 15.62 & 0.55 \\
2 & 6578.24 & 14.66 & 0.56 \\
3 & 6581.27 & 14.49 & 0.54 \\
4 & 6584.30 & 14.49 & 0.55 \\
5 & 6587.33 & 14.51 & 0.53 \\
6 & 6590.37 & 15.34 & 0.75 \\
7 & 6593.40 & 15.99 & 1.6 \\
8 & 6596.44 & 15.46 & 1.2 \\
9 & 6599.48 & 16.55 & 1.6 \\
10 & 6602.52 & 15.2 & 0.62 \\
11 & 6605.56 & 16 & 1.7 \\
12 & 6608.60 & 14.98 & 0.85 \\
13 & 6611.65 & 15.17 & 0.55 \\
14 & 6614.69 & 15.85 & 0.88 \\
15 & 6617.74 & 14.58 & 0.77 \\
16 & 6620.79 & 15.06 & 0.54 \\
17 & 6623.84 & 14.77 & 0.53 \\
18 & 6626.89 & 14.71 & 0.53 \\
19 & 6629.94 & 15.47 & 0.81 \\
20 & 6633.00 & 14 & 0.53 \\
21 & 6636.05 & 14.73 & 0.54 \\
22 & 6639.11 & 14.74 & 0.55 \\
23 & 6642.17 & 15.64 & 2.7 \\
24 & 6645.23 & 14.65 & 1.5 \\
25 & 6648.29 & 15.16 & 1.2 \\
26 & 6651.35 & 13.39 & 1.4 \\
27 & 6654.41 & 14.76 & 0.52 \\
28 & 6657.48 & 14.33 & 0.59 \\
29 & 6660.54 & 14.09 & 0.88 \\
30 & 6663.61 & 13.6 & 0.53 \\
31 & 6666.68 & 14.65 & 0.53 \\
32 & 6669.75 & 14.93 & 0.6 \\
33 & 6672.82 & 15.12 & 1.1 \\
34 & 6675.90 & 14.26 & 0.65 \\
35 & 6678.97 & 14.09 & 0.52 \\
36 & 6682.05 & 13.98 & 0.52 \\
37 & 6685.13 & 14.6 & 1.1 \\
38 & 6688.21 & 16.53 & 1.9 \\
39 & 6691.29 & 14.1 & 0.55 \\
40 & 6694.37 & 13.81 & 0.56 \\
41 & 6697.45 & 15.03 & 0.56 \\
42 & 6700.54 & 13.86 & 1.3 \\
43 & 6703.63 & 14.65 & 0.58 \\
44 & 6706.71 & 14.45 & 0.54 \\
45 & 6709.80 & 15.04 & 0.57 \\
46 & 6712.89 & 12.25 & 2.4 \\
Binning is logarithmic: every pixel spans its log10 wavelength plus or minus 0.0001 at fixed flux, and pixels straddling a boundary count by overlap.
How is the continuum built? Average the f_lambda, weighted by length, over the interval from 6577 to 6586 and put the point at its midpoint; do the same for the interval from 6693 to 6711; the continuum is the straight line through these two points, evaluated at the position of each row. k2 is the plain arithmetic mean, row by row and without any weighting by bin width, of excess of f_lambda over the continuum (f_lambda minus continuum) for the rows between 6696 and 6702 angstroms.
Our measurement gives 0.0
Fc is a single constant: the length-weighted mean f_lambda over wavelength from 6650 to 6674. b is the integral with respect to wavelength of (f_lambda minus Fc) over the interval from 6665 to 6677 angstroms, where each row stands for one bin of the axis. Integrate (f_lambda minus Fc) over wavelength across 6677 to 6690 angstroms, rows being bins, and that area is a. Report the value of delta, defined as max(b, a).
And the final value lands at 5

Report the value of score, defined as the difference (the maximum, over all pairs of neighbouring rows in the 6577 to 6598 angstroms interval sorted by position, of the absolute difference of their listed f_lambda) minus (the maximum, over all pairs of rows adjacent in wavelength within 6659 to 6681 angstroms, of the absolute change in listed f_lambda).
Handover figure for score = -0.22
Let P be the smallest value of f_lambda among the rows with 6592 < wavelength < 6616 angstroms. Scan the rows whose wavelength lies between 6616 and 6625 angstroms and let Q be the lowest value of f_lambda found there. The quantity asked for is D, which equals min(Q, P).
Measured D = 14.6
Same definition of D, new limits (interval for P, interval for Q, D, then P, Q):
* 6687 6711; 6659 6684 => 13.6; 13.81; 13.6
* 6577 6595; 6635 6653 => 13.4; 14.49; 13.39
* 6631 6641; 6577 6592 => 14.0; 14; 14.49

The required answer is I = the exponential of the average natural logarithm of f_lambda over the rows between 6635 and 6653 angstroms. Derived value 14.70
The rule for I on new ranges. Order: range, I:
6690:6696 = 13.95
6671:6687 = 14.40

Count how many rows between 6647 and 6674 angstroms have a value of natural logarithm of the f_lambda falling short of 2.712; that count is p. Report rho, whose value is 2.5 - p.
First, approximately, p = 7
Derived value -4.5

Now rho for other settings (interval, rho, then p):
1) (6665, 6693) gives -4.5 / 7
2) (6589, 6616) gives 1.5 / 1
